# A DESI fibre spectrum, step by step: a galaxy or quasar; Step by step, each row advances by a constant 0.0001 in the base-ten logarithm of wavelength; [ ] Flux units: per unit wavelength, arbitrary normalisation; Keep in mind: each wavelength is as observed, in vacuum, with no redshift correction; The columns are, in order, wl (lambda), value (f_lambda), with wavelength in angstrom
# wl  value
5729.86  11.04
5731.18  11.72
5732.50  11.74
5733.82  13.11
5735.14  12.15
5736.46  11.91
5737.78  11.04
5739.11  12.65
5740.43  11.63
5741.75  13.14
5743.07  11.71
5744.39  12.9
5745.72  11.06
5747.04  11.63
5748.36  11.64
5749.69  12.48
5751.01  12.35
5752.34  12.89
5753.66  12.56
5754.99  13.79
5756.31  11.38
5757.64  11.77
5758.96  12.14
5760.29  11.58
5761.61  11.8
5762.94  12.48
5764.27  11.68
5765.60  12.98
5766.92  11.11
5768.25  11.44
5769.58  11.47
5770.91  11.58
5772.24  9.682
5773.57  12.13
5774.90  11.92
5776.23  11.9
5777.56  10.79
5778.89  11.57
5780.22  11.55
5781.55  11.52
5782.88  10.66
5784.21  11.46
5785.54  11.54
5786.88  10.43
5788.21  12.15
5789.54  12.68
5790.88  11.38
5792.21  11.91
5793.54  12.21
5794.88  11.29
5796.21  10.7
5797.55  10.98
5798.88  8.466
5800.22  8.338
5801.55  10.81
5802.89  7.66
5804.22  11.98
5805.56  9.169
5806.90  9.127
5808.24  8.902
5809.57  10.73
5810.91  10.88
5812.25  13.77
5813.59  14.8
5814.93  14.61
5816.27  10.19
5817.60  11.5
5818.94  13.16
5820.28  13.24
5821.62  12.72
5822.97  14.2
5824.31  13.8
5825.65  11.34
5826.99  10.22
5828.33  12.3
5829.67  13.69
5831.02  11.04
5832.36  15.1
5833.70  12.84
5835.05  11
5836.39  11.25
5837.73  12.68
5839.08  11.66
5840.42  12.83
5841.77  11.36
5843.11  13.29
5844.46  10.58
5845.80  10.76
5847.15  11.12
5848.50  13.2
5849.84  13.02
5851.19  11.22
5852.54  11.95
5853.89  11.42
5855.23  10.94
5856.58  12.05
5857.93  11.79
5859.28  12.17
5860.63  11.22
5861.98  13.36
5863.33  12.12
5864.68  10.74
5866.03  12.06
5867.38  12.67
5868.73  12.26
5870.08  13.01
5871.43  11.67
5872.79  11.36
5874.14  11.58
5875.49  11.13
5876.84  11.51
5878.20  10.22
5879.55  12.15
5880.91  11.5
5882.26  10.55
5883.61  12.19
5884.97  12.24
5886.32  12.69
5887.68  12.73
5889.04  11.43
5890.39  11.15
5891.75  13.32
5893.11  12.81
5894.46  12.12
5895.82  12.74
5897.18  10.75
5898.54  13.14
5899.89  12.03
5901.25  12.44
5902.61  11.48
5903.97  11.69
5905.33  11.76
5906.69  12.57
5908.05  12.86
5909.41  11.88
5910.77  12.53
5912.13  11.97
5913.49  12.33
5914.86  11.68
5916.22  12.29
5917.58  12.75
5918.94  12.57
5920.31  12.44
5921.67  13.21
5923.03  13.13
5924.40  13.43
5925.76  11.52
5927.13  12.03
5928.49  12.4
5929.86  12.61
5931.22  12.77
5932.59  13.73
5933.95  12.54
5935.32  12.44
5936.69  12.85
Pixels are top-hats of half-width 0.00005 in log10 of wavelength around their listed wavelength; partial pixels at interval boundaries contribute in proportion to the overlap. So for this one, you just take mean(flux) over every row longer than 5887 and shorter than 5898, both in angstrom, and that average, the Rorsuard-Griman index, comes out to 12.1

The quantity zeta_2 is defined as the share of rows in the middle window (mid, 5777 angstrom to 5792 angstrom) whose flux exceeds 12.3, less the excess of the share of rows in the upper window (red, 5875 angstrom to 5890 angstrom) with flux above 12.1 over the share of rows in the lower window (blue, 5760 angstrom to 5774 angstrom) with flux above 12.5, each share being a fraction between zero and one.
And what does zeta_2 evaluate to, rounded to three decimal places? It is -0.273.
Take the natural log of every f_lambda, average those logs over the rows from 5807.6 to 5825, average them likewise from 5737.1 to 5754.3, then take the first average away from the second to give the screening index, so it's -0.02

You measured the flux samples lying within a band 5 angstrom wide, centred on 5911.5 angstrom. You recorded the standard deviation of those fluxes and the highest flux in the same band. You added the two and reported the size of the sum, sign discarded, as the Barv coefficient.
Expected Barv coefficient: 12.8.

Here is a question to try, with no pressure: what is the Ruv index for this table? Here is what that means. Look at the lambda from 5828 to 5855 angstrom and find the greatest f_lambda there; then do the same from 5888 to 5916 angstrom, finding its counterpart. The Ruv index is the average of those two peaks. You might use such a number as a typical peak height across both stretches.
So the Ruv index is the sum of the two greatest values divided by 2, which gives 14.2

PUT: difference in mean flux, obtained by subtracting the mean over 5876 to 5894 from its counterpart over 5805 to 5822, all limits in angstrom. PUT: -0.1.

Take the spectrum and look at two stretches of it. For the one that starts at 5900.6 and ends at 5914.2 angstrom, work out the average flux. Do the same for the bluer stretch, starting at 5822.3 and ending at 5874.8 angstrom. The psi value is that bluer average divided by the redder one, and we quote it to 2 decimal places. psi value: 0.99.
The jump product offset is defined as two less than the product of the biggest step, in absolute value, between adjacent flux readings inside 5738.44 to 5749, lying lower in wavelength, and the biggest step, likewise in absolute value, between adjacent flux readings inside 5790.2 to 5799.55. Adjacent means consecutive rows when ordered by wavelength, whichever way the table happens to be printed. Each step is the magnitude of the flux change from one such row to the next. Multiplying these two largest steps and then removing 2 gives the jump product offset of 2.6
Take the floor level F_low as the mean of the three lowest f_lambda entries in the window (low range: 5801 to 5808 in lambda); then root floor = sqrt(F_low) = 2.94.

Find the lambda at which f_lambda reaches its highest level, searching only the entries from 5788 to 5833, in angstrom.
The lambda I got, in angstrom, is 5832.36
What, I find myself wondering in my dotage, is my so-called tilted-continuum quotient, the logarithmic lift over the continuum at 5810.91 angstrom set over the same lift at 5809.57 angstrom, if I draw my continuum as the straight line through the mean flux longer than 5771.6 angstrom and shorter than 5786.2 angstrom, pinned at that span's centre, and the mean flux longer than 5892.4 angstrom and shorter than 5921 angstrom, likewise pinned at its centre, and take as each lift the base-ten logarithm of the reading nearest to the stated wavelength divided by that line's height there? 0.8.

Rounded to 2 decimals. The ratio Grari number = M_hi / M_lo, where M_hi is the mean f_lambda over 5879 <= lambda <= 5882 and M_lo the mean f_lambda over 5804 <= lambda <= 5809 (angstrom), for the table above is 1.21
